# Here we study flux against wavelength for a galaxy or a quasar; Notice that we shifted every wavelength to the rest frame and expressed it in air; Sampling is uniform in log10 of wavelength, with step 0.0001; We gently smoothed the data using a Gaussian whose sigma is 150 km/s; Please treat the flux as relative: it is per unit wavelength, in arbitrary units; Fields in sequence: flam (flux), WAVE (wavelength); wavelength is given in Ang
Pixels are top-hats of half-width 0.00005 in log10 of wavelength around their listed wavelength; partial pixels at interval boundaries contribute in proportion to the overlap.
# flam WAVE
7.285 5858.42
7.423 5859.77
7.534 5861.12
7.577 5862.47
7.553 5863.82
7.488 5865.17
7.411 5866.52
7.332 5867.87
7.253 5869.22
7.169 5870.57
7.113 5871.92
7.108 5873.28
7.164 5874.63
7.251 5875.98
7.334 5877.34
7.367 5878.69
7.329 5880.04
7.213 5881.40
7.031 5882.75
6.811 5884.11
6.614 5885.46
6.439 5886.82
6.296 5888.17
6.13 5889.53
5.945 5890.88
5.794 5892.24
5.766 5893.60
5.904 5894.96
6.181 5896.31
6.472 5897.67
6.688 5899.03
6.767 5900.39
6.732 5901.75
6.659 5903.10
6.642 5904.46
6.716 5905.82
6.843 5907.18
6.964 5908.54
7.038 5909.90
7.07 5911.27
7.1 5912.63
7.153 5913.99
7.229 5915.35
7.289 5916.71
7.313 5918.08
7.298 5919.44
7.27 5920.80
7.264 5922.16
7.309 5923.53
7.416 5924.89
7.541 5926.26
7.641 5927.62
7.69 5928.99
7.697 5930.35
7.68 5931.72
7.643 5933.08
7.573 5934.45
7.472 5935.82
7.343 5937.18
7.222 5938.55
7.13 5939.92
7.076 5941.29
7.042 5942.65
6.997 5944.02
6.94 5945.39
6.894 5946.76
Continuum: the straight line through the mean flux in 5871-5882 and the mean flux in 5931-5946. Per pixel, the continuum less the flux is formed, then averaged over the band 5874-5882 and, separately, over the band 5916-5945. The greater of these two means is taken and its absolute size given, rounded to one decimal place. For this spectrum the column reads 0.0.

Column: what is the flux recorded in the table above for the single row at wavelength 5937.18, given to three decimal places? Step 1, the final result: 7.343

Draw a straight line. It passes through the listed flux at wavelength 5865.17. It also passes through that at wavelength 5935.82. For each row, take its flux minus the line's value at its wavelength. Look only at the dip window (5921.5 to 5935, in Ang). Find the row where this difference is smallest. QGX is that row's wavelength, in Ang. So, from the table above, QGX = 5922.16 Ang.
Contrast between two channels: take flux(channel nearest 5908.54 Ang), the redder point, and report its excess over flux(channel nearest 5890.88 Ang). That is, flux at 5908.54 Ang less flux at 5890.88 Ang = 1.0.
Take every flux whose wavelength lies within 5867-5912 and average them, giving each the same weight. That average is 6.8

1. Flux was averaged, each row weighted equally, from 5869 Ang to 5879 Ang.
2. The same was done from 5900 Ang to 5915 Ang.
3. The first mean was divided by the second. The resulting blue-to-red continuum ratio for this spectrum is 1.05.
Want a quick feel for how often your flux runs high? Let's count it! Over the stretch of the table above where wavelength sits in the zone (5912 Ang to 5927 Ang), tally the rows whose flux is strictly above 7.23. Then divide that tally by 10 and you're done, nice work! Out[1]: 0.80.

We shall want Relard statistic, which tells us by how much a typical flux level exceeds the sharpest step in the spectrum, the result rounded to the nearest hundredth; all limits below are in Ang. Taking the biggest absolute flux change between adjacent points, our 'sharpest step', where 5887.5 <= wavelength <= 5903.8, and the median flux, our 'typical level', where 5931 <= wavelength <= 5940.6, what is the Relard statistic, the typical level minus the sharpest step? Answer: 7.18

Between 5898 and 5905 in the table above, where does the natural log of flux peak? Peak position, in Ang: 5900.39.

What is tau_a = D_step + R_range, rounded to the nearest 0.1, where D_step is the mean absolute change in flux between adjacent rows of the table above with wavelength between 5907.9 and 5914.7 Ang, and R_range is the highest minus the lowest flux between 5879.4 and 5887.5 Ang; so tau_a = 0.9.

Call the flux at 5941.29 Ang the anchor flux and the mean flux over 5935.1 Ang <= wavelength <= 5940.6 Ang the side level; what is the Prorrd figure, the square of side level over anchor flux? 1.06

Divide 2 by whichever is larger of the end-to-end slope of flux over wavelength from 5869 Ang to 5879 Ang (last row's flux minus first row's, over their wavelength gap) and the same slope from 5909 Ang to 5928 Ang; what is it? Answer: 59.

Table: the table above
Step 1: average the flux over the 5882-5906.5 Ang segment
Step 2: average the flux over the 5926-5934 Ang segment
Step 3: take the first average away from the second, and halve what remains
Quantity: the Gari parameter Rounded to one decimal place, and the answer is 0.6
